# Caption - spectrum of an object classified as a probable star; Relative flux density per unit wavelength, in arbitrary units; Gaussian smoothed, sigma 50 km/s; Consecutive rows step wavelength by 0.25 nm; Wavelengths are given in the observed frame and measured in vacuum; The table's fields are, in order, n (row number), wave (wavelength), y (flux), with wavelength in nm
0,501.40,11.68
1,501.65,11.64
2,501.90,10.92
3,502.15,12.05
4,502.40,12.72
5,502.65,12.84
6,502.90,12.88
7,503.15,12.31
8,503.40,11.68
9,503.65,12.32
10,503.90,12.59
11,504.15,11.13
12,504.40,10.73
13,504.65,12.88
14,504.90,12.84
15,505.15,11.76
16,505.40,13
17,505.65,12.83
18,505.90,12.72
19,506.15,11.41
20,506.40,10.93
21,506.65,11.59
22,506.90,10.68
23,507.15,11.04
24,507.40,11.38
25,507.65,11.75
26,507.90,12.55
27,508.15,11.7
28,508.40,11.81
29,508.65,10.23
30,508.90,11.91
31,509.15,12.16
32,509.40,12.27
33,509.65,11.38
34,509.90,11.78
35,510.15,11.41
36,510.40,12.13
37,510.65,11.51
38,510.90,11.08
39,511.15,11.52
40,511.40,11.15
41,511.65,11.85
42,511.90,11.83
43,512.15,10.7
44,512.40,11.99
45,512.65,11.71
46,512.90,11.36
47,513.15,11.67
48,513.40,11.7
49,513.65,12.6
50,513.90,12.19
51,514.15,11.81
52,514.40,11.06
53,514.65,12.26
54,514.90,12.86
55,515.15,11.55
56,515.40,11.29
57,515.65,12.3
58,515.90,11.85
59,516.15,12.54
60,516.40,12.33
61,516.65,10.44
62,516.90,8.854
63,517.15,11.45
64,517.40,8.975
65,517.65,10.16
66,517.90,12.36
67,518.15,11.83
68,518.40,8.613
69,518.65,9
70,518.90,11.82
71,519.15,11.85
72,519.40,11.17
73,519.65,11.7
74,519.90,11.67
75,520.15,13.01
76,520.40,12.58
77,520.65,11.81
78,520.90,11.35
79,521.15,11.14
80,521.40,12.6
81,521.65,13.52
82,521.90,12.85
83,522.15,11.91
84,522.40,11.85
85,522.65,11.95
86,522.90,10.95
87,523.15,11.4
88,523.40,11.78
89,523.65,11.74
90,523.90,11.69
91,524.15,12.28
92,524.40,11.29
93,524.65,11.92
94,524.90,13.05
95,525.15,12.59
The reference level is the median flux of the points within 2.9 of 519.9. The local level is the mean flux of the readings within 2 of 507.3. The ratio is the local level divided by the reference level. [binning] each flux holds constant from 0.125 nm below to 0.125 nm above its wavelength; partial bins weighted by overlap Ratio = 0.992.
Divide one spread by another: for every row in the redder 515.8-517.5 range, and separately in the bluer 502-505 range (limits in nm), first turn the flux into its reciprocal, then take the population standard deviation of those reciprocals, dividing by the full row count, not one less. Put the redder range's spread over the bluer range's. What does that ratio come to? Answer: 2.6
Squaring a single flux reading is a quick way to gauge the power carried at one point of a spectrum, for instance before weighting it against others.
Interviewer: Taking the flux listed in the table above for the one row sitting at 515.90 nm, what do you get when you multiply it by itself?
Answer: 140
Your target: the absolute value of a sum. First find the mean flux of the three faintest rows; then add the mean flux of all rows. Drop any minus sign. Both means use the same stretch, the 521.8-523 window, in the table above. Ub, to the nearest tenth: 23.5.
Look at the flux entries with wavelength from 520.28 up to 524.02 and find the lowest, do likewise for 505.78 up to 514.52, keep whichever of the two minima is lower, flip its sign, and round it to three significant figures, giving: -10.2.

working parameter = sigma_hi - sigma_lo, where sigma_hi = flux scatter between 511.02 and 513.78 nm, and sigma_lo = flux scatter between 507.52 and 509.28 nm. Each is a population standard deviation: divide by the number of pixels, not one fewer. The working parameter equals -0.2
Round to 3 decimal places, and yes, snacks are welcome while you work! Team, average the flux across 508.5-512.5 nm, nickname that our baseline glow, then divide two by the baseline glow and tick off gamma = 0.173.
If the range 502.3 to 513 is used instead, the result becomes 0.169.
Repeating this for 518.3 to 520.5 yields 0.177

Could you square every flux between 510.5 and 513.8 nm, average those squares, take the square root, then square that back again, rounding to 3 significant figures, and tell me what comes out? 135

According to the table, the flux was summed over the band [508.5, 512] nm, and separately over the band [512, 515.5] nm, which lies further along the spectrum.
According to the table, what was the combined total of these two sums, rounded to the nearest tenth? 327.0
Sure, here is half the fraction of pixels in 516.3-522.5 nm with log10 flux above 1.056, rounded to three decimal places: 0.320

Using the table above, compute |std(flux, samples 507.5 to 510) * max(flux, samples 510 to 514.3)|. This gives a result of 8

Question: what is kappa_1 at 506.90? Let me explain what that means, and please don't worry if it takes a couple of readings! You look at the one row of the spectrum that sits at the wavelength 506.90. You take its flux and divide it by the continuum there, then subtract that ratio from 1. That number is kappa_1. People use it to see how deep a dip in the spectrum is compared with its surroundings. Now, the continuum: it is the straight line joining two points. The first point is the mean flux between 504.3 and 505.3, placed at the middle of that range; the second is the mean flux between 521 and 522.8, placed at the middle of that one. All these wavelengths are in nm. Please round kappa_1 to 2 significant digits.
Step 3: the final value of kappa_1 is 0.12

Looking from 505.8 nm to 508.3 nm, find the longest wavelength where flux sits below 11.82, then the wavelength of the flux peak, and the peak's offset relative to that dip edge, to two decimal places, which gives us -2.25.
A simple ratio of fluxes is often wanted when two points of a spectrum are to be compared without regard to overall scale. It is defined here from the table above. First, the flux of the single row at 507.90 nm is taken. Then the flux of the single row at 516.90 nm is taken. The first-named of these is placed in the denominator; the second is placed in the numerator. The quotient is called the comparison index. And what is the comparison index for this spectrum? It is 0.71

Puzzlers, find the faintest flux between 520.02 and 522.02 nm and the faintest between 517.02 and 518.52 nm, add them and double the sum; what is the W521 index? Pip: 39.5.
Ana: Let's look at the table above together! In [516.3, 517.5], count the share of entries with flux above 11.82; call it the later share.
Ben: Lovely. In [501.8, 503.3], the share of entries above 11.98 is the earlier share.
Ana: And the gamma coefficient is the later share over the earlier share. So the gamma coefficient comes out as 0.2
